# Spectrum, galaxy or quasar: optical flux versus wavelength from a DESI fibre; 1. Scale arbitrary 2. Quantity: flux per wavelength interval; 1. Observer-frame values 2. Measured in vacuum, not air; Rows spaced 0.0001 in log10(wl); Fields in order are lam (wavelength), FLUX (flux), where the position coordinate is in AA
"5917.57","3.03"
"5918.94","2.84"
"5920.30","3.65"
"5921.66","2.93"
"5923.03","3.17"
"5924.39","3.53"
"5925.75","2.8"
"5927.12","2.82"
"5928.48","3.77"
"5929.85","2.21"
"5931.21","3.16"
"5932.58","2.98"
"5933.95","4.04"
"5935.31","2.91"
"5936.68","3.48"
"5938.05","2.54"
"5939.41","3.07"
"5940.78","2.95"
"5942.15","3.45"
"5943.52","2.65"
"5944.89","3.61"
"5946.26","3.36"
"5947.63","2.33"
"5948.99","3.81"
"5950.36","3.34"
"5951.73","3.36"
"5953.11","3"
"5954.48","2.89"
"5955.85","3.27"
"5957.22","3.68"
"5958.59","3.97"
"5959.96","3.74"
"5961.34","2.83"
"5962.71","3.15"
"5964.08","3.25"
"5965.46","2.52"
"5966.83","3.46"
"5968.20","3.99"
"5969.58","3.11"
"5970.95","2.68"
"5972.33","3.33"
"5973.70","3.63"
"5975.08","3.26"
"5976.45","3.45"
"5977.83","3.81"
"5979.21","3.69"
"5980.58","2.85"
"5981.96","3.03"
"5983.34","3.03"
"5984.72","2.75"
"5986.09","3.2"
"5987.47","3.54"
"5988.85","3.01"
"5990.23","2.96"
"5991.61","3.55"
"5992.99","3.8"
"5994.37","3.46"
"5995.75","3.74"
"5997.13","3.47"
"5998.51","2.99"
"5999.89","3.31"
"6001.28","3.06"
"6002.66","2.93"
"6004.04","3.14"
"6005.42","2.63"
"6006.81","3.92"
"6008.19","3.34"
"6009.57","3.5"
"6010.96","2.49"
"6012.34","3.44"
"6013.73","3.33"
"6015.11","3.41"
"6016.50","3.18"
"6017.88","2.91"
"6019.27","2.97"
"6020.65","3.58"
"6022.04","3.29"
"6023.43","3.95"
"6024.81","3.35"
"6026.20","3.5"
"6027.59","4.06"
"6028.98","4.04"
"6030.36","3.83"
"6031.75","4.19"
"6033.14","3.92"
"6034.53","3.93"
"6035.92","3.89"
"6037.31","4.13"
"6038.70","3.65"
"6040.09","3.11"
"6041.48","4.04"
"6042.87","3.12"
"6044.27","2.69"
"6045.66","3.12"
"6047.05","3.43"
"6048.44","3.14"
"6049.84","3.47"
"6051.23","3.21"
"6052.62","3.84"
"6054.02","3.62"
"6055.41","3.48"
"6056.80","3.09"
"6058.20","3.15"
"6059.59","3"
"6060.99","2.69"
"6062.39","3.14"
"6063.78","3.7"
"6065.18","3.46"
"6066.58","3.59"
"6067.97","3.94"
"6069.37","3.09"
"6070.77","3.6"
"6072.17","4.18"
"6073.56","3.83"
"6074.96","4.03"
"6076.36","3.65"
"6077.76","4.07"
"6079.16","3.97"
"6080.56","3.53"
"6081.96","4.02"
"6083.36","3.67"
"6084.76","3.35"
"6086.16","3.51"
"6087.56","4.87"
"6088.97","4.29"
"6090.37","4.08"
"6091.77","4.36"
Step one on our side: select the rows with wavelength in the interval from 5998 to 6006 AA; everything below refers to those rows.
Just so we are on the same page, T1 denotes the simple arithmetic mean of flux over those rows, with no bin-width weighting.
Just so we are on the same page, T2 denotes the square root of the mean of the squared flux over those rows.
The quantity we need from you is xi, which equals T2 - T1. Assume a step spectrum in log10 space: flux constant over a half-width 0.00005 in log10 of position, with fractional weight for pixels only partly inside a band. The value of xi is 0.007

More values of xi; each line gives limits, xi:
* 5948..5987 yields 0.023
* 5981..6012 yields 0.021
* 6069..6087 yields 0.013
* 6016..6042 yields 0.022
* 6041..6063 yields 0.019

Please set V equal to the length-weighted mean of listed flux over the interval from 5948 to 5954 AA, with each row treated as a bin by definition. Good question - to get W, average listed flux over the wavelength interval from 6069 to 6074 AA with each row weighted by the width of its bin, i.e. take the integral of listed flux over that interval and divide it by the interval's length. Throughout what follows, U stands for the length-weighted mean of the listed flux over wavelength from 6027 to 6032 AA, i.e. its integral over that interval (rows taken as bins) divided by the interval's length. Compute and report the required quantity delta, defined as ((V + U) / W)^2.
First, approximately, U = 4.02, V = 3.31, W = 3.71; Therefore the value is 3.9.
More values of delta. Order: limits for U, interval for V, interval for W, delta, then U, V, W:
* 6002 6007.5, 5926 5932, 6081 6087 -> 2.8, 3.16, 2.97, 3.66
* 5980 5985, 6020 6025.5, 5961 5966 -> 4.8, 2.93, 3.54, 2.96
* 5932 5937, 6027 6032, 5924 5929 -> 5.3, 3.35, 4.02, 3.20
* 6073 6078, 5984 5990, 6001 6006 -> 5.7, 3.88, 3.11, 2.94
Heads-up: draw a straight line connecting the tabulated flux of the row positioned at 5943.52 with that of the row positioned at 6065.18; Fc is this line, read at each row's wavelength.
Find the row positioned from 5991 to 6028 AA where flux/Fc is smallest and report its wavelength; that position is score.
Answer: 6010.96 AA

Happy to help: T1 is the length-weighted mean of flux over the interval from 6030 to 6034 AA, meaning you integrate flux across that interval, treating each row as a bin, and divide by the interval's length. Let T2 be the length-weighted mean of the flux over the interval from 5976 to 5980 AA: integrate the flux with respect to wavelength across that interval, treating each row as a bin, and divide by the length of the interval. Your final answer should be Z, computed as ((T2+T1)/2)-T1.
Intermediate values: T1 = 3.99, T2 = 3.6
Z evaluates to -0.2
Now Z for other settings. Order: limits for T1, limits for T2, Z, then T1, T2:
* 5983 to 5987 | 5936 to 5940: 0.0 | 3.02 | 3.0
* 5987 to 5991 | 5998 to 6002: 0.0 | 3.16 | 3.1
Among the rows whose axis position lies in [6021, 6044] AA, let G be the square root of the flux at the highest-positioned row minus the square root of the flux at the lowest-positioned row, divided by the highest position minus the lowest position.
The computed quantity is -0.002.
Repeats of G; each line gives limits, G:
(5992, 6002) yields -0.024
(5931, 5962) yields -0.003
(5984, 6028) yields 0.008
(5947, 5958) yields 0.041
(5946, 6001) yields 0.000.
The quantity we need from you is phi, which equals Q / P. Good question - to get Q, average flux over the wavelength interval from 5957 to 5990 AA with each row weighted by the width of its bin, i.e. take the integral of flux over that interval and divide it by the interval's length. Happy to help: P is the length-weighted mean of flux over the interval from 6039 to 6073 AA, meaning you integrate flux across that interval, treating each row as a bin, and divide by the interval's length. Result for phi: 0.97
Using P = 3.38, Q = 3.28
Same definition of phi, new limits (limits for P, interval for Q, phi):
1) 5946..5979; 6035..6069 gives 1.03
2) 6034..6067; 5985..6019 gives 0.96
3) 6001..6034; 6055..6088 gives 1.05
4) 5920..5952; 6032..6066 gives 1.09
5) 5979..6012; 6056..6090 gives 1.13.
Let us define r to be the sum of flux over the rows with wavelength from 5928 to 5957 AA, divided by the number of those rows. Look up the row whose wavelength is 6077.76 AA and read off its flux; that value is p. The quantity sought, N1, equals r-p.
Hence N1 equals -0.92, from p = 4.07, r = 3.15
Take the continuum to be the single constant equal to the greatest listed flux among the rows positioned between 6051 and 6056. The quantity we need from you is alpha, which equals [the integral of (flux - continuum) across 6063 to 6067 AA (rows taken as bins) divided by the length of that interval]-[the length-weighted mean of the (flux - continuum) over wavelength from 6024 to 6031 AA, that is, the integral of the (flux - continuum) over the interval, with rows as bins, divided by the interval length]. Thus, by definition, -0.2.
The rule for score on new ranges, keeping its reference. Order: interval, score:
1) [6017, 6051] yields 6044.27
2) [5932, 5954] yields 5947.63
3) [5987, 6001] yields 5998.51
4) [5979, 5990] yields 5984.72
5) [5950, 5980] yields 5965.46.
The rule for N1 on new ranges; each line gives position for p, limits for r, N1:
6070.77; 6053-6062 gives -0.43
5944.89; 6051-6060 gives -0.27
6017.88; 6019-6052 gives 0.66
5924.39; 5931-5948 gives -0.41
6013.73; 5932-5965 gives -0.09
